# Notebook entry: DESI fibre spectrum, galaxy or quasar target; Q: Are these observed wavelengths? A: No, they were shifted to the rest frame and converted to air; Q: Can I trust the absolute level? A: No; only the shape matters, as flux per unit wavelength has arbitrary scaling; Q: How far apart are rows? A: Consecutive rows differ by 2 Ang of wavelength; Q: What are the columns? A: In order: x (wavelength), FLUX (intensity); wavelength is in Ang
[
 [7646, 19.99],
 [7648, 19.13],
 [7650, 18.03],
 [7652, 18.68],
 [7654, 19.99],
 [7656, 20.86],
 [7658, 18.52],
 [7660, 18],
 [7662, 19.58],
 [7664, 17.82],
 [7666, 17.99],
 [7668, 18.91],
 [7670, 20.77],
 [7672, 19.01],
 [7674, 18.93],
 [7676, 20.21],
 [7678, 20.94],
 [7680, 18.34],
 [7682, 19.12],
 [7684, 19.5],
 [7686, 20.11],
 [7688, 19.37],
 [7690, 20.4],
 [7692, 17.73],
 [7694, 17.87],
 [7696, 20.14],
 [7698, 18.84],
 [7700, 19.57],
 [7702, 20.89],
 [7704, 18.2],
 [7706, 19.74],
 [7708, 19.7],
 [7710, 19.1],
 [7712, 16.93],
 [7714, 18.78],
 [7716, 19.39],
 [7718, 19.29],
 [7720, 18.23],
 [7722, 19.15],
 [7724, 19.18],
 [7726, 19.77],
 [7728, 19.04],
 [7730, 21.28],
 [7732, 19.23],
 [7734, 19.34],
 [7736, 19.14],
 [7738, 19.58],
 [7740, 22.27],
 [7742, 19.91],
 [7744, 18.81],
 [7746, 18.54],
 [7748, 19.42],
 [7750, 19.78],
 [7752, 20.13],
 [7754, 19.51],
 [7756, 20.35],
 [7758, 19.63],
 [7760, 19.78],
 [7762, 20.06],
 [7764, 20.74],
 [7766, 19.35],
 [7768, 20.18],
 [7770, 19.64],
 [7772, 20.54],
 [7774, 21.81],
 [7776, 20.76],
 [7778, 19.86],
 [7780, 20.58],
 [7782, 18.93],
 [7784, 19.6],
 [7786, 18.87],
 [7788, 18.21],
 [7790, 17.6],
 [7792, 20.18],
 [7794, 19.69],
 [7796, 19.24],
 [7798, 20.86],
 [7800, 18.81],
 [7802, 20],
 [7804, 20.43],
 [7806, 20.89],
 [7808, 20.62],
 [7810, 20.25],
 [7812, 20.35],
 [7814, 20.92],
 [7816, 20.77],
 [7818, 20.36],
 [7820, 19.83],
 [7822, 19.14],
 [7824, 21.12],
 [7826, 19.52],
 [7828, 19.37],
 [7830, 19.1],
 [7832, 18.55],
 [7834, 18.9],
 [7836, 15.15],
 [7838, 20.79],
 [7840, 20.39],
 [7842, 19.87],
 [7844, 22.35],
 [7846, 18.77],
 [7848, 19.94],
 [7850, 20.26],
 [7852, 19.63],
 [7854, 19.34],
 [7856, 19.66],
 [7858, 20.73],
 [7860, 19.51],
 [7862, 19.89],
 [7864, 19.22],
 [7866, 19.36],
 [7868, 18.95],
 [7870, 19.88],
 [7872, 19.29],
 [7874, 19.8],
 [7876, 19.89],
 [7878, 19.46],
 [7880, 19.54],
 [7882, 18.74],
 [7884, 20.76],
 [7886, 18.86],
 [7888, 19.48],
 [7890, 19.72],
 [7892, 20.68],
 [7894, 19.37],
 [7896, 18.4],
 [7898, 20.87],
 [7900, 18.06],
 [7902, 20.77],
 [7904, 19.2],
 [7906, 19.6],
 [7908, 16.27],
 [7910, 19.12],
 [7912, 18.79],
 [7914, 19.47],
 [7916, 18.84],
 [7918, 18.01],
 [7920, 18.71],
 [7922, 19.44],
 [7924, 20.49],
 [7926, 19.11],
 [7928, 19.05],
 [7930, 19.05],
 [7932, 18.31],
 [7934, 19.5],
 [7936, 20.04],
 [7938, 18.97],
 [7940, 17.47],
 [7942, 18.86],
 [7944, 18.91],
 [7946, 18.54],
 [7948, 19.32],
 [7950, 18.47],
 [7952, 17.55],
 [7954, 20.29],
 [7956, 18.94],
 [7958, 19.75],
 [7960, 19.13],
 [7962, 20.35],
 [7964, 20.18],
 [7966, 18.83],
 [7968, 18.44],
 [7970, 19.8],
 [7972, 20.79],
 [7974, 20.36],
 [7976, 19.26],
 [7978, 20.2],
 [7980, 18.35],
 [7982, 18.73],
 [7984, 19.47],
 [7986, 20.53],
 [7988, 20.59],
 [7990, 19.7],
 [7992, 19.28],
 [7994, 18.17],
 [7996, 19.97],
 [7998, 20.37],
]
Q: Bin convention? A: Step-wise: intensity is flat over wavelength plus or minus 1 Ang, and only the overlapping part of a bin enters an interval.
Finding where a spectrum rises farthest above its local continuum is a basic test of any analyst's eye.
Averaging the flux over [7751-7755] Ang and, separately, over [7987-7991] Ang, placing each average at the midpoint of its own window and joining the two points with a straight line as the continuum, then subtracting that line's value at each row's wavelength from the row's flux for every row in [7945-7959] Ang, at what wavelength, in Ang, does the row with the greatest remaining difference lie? 7954 Ang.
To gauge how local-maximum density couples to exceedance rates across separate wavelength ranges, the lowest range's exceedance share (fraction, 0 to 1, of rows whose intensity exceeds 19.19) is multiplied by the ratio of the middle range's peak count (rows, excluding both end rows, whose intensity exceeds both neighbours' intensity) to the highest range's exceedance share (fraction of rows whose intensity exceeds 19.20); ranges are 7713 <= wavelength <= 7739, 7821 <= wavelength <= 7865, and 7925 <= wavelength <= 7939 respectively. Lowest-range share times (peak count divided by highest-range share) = 13.2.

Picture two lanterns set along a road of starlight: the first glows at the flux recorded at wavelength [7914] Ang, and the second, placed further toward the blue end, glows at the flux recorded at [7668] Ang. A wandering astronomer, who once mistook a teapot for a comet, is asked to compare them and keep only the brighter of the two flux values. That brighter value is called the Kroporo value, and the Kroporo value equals 19.5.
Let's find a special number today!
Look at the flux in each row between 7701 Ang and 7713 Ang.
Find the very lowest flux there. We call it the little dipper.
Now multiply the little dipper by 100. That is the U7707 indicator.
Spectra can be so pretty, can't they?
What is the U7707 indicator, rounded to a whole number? 1693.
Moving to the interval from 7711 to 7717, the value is 1693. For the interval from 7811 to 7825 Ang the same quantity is 1914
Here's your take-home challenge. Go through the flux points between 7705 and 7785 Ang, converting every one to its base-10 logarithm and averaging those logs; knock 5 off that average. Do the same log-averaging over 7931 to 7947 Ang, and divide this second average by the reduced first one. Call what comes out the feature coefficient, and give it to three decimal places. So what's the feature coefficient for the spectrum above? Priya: -0.344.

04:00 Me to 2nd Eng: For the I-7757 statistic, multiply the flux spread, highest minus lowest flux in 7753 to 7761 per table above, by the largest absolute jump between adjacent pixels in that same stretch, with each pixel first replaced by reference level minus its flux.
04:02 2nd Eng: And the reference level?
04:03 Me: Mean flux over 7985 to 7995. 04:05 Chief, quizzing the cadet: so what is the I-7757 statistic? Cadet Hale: 1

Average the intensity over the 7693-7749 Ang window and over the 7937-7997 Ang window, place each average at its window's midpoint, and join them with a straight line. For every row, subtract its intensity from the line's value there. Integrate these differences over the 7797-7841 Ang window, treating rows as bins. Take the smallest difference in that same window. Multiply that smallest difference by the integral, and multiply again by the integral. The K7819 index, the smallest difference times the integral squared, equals -874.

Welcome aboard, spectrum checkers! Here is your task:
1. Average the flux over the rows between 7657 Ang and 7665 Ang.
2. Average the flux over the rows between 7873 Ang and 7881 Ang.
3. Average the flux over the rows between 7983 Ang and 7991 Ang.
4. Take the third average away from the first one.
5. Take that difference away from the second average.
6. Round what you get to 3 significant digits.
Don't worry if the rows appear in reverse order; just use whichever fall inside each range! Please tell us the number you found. 21.3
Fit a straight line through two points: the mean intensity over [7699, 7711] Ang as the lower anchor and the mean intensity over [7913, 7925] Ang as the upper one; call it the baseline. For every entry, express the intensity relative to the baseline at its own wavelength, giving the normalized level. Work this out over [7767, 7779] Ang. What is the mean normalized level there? 1.05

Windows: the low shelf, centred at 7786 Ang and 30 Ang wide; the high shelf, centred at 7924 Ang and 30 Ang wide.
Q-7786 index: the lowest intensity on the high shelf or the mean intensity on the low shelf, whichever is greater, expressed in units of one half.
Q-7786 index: 39.4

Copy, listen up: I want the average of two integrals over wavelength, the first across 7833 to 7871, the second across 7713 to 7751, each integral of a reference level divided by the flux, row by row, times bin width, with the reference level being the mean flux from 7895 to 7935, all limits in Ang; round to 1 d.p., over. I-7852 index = 37.2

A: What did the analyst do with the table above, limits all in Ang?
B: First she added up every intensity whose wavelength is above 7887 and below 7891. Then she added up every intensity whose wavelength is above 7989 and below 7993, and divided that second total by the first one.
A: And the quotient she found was 0.99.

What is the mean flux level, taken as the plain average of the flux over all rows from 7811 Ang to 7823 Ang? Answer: 20.2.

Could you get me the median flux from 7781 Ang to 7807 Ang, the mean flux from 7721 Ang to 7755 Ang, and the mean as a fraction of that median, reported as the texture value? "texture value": 1.00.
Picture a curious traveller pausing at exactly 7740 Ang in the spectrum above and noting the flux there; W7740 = 22.27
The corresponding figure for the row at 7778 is 19.86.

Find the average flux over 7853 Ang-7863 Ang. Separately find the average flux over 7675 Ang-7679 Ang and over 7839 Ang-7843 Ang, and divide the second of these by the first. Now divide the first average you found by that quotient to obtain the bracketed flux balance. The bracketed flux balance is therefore 20.3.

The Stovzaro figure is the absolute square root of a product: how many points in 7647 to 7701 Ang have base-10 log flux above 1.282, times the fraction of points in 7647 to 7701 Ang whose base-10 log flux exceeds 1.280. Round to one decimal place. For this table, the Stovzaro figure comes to 2.5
